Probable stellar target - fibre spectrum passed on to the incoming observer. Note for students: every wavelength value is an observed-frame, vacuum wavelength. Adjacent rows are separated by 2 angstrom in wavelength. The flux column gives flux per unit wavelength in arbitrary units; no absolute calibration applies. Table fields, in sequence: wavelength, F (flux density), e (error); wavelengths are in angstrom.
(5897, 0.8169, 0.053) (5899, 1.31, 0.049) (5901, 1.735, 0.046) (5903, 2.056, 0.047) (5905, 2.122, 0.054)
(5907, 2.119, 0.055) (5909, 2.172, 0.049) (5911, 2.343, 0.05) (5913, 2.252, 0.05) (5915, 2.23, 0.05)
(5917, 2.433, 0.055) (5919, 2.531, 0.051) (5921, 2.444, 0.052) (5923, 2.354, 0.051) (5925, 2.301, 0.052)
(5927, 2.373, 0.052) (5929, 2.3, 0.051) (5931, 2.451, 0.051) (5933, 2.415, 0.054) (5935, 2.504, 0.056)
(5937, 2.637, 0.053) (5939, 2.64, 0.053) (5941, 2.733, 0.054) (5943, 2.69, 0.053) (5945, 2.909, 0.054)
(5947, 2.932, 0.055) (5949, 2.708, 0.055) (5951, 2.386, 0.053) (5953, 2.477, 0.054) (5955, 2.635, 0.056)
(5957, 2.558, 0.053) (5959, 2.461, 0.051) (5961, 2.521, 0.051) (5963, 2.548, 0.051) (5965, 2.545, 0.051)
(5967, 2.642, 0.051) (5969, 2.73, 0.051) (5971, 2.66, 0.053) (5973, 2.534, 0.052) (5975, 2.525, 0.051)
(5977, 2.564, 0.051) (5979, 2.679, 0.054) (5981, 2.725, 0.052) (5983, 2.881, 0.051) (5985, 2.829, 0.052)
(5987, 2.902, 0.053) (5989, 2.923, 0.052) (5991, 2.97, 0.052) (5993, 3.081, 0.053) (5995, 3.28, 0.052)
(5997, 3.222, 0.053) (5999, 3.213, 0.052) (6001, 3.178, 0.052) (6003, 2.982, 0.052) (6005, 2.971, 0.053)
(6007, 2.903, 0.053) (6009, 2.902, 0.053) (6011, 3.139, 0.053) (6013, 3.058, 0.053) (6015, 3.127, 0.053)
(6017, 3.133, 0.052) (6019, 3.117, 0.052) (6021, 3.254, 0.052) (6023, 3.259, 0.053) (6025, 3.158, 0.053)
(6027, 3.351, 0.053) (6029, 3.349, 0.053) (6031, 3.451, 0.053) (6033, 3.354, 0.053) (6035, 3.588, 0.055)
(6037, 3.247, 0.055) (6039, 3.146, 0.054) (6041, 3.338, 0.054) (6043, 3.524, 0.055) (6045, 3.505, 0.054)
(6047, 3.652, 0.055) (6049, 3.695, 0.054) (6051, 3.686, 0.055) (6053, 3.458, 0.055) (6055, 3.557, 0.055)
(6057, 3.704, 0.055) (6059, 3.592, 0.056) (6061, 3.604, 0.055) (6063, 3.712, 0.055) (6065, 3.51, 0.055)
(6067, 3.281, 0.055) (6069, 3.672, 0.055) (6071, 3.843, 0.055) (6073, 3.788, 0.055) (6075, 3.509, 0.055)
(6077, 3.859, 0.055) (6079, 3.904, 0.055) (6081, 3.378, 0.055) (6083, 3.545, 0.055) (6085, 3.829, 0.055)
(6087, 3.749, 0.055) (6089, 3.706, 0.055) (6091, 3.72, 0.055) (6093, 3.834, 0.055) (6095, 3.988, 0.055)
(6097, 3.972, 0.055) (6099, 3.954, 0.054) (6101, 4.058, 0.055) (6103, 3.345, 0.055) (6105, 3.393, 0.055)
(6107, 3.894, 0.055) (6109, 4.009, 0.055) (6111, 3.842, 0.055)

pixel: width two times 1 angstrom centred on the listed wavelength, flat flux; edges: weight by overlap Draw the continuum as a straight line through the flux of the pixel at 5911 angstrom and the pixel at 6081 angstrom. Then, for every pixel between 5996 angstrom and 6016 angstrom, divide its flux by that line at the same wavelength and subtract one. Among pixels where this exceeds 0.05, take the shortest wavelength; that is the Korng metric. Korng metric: 5997 angstrom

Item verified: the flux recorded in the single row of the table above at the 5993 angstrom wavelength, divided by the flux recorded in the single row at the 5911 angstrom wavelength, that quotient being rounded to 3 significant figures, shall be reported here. 1.31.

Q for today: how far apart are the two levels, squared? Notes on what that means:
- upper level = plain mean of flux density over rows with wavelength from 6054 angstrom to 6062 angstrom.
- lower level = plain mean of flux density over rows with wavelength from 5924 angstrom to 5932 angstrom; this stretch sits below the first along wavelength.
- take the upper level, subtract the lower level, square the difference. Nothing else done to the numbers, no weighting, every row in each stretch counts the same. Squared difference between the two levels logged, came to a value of 1.58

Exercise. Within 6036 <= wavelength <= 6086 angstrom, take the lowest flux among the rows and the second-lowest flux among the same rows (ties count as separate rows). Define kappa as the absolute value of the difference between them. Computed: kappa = 0.101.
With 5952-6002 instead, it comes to 0.016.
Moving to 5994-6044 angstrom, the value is 0.001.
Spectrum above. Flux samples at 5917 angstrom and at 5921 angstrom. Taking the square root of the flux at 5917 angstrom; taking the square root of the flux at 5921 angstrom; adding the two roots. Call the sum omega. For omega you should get 3.12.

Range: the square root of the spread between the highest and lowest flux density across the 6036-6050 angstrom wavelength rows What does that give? 0.74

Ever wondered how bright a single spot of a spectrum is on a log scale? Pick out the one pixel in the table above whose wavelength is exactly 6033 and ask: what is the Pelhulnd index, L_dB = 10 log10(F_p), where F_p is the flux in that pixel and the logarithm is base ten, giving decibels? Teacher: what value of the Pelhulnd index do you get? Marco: 5.3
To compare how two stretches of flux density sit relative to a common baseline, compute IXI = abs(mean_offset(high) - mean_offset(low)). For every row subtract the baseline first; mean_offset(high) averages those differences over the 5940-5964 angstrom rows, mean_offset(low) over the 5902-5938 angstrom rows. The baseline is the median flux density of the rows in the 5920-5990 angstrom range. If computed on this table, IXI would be 0.29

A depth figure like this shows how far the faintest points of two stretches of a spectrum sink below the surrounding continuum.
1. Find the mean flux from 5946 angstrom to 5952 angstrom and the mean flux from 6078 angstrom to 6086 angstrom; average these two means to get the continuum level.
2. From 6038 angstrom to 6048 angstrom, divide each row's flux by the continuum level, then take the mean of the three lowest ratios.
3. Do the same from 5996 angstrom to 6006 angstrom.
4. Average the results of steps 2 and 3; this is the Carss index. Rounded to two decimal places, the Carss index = 1.01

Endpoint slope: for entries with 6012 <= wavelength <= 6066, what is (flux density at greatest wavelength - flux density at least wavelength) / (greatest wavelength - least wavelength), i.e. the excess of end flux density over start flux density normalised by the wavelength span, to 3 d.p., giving 0.009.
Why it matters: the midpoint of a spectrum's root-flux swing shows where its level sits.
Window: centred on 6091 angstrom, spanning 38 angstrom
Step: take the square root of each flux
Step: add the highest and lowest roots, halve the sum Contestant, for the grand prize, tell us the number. 1.92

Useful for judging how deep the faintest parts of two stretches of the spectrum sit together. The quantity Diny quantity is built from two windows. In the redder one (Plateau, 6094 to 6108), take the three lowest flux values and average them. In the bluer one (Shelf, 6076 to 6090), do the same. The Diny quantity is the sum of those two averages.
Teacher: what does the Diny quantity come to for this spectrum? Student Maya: 7.1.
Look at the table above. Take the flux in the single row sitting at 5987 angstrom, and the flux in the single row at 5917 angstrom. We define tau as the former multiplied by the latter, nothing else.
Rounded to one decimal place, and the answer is 7.1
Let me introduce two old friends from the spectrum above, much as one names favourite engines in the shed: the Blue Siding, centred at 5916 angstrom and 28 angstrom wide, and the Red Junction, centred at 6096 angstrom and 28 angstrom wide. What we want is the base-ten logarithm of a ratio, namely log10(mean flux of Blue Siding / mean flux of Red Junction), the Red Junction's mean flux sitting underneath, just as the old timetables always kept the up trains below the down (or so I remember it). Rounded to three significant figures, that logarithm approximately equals -0.219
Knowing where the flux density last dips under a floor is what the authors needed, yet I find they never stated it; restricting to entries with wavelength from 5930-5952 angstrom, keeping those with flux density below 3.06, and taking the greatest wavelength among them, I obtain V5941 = 5951 angstrom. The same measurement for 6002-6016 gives 6013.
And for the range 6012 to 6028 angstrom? 6013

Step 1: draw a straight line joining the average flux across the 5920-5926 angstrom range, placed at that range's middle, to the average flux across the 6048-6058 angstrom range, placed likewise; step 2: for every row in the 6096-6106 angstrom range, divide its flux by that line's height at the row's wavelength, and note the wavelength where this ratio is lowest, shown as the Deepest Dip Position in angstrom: 6103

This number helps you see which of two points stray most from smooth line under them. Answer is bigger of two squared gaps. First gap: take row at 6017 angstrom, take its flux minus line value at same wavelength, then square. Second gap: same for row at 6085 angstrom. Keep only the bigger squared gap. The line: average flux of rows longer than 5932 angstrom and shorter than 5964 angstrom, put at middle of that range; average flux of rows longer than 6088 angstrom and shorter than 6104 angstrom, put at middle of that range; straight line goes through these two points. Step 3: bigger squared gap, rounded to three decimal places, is 0.009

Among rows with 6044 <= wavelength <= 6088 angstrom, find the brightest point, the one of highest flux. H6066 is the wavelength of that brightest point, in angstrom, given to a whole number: 6079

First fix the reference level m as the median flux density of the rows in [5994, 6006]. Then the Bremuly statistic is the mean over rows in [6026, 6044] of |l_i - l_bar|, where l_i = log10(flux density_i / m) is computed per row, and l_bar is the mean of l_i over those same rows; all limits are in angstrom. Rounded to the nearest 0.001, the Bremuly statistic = 0.013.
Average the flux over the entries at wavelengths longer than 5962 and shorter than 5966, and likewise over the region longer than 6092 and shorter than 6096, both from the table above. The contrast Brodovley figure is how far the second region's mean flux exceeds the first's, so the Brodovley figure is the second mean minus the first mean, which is 1.4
